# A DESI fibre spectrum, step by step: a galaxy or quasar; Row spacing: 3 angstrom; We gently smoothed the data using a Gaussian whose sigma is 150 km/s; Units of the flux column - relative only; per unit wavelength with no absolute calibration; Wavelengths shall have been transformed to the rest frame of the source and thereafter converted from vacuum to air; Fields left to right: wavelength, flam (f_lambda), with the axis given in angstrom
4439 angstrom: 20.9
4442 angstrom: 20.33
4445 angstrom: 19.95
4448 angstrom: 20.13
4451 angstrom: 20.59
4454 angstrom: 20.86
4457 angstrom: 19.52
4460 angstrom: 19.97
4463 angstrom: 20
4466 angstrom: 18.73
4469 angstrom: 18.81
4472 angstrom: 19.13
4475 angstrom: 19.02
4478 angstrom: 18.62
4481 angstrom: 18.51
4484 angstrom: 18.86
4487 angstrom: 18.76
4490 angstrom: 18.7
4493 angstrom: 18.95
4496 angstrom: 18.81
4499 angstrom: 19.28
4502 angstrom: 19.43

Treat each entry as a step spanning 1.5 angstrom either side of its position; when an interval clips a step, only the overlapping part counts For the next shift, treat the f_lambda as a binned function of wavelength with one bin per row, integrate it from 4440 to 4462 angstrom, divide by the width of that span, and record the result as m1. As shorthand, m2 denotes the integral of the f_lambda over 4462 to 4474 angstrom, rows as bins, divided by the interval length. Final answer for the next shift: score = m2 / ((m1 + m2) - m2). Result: 0.95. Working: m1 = 20.2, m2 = 19.1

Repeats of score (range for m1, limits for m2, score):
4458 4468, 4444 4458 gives 1.04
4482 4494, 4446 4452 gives 1.08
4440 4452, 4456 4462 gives 0.98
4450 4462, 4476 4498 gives 0.93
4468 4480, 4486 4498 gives 1.00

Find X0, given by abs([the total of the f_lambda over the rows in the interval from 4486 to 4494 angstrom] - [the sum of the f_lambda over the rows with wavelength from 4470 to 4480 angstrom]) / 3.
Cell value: 0.1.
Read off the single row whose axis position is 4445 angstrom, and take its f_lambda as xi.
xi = 19.95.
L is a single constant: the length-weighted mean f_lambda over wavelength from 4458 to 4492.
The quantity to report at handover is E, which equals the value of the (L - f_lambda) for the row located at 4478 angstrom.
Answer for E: 0.4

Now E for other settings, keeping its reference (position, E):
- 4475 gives 0.0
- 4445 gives -0.9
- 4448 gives -1.1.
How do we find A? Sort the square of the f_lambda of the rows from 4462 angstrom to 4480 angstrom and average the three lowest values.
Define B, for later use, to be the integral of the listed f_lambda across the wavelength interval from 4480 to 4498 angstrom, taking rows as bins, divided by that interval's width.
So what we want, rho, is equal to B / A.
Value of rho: 0.054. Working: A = 350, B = 18.8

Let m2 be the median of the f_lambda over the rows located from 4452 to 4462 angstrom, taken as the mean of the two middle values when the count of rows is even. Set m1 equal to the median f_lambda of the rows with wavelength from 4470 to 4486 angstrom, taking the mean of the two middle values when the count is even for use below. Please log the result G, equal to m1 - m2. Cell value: -1.1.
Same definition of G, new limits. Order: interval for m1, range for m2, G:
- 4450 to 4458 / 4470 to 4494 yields 1.8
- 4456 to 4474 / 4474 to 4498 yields 0.5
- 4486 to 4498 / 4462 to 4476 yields -0.2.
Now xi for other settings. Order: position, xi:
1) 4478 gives 18.62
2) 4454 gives 20.86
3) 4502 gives 19.43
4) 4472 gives 19.13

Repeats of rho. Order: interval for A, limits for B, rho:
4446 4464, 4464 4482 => 0.048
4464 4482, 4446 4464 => 0.058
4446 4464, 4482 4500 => 0.048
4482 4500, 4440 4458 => 0.058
